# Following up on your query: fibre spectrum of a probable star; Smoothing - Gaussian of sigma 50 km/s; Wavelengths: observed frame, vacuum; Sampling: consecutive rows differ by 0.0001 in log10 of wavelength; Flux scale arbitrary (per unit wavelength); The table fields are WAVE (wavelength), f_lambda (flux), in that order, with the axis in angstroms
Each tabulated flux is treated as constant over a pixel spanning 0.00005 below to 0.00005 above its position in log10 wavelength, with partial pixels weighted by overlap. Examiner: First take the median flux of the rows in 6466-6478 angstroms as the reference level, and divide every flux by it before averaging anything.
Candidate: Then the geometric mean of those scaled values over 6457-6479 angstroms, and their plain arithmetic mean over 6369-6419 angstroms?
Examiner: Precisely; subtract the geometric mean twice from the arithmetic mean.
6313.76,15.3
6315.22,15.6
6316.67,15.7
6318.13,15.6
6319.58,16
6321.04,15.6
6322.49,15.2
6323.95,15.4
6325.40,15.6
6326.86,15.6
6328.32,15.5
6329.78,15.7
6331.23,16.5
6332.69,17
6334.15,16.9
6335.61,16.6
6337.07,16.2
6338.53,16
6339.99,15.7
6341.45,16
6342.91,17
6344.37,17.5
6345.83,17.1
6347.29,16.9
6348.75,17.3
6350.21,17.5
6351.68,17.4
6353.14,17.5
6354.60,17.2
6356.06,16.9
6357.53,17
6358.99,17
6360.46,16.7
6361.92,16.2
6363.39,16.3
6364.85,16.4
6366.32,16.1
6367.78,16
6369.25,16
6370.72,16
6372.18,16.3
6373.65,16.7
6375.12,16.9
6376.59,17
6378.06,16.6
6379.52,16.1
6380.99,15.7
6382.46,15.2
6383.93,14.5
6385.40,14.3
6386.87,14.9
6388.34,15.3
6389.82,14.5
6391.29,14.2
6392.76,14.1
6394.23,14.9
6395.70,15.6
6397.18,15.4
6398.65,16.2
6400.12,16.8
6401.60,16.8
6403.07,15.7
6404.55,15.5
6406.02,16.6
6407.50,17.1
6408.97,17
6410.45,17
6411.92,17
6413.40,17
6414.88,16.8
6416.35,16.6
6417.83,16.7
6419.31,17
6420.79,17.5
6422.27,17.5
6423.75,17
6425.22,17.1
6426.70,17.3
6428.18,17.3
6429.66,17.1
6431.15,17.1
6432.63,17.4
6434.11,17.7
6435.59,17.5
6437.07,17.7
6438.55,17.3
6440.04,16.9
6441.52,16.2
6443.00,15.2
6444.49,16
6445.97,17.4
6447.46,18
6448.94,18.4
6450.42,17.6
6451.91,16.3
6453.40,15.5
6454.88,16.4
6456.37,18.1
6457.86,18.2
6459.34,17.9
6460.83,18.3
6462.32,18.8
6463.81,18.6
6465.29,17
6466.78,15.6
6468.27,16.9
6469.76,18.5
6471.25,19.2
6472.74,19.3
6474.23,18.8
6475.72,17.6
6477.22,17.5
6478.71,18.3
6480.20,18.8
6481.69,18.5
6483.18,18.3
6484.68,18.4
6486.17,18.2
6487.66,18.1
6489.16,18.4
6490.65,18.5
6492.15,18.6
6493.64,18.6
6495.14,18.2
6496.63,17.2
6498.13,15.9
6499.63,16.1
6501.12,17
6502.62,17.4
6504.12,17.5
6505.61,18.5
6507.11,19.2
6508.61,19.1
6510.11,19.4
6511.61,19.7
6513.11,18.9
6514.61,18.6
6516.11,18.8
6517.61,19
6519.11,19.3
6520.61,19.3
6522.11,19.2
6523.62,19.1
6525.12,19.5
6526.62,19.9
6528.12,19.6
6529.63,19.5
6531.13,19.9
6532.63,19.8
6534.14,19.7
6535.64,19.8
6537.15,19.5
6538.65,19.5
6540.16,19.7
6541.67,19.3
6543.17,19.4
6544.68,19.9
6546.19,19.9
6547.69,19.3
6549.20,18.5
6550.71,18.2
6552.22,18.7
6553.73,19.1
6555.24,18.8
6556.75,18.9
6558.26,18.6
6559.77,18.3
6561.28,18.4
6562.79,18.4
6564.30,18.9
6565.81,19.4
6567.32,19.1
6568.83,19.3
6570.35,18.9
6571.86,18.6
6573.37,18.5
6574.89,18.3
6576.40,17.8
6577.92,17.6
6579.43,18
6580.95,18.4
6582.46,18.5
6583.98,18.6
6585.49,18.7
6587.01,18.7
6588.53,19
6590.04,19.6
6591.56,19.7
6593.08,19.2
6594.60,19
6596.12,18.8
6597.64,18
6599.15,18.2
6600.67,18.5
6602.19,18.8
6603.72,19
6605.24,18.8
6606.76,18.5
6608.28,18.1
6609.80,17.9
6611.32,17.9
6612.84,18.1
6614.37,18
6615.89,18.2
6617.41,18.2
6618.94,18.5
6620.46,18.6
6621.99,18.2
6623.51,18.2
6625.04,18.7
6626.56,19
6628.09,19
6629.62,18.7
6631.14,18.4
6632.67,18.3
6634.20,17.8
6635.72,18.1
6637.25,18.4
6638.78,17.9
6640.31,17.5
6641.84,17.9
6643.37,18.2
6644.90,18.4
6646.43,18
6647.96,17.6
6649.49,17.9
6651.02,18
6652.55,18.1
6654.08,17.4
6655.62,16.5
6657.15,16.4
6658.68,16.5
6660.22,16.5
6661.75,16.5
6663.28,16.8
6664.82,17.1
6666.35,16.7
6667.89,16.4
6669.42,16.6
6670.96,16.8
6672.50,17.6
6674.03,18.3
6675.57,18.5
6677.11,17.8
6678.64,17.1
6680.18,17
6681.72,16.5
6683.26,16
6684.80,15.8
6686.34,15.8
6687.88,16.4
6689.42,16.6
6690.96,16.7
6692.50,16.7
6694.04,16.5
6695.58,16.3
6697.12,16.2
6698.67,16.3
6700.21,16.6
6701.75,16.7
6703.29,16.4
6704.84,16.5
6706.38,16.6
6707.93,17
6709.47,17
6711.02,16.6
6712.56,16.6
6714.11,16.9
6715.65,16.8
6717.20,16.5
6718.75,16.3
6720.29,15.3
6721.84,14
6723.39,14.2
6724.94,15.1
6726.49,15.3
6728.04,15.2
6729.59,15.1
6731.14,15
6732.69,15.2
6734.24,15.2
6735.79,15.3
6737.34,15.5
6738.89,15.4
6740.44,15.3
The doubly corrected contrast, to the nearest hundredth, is -1.11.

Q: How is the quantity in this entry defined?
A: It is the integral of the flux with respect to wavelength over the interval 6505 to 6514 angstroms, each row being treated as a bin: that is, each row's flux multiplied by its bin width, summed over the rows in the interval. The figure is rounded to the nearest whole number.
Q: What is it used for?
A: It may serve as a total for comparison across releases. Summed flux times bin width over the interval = 172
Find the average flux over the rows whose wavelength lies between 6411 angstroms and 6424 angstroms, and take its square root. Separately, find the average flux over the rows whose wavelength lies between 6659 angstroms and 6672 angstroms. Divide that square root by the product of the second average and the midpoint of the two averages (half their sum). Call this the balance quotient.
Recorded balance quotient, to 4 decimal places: 0.0147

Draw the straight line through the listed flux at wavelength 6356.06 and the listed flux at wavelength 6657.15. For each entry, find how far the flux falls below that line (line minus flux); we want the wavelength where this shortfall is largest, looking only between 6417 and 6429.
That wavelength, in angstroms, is 6417.83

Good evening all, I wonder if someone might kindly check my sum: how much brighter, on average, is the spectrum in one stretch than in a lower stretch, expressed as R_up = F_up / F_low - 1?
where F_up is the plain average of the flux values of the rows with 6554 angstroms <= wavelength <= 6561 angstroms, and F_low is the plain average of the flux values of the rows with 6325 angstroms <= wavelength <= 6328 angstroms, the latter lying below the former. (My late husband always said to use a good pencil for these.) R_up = 0.20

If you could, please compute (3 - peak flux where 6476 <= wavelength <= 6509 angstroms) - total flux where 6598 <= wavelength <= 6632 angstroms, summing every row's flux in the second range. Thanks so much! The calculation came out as -422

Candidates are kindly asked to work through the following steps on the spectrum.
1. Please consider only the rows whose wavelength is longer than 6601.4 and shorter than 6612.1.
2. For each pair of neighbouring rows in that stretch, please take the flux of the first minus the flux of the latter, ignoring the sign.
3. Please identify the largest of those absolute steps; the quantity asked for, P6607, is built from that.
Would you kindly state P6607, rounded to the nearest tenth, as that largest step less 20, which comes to -19.6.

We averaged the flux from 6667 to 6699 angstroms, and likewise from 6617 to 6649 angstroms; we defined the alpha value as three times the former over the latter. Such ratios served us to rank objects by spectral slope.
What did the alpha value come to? 2.8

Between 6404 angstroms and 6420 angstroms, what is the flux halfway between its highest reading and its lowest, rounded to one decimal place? 16.3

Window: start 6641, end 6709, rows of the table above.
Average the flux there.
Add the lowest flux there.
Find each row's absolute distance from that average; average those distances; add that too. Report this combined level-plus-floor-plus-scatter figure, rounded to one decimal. 33.4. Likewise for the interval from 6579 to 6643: 36.4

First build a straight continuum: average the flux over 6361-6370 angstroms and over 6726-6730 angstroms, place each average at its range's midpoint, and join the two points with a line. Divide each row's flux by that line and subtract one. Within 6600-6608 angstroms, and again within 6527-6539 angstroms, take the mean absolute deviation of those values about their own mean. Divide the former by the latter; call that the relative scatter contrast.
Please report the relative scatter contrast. 1.3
